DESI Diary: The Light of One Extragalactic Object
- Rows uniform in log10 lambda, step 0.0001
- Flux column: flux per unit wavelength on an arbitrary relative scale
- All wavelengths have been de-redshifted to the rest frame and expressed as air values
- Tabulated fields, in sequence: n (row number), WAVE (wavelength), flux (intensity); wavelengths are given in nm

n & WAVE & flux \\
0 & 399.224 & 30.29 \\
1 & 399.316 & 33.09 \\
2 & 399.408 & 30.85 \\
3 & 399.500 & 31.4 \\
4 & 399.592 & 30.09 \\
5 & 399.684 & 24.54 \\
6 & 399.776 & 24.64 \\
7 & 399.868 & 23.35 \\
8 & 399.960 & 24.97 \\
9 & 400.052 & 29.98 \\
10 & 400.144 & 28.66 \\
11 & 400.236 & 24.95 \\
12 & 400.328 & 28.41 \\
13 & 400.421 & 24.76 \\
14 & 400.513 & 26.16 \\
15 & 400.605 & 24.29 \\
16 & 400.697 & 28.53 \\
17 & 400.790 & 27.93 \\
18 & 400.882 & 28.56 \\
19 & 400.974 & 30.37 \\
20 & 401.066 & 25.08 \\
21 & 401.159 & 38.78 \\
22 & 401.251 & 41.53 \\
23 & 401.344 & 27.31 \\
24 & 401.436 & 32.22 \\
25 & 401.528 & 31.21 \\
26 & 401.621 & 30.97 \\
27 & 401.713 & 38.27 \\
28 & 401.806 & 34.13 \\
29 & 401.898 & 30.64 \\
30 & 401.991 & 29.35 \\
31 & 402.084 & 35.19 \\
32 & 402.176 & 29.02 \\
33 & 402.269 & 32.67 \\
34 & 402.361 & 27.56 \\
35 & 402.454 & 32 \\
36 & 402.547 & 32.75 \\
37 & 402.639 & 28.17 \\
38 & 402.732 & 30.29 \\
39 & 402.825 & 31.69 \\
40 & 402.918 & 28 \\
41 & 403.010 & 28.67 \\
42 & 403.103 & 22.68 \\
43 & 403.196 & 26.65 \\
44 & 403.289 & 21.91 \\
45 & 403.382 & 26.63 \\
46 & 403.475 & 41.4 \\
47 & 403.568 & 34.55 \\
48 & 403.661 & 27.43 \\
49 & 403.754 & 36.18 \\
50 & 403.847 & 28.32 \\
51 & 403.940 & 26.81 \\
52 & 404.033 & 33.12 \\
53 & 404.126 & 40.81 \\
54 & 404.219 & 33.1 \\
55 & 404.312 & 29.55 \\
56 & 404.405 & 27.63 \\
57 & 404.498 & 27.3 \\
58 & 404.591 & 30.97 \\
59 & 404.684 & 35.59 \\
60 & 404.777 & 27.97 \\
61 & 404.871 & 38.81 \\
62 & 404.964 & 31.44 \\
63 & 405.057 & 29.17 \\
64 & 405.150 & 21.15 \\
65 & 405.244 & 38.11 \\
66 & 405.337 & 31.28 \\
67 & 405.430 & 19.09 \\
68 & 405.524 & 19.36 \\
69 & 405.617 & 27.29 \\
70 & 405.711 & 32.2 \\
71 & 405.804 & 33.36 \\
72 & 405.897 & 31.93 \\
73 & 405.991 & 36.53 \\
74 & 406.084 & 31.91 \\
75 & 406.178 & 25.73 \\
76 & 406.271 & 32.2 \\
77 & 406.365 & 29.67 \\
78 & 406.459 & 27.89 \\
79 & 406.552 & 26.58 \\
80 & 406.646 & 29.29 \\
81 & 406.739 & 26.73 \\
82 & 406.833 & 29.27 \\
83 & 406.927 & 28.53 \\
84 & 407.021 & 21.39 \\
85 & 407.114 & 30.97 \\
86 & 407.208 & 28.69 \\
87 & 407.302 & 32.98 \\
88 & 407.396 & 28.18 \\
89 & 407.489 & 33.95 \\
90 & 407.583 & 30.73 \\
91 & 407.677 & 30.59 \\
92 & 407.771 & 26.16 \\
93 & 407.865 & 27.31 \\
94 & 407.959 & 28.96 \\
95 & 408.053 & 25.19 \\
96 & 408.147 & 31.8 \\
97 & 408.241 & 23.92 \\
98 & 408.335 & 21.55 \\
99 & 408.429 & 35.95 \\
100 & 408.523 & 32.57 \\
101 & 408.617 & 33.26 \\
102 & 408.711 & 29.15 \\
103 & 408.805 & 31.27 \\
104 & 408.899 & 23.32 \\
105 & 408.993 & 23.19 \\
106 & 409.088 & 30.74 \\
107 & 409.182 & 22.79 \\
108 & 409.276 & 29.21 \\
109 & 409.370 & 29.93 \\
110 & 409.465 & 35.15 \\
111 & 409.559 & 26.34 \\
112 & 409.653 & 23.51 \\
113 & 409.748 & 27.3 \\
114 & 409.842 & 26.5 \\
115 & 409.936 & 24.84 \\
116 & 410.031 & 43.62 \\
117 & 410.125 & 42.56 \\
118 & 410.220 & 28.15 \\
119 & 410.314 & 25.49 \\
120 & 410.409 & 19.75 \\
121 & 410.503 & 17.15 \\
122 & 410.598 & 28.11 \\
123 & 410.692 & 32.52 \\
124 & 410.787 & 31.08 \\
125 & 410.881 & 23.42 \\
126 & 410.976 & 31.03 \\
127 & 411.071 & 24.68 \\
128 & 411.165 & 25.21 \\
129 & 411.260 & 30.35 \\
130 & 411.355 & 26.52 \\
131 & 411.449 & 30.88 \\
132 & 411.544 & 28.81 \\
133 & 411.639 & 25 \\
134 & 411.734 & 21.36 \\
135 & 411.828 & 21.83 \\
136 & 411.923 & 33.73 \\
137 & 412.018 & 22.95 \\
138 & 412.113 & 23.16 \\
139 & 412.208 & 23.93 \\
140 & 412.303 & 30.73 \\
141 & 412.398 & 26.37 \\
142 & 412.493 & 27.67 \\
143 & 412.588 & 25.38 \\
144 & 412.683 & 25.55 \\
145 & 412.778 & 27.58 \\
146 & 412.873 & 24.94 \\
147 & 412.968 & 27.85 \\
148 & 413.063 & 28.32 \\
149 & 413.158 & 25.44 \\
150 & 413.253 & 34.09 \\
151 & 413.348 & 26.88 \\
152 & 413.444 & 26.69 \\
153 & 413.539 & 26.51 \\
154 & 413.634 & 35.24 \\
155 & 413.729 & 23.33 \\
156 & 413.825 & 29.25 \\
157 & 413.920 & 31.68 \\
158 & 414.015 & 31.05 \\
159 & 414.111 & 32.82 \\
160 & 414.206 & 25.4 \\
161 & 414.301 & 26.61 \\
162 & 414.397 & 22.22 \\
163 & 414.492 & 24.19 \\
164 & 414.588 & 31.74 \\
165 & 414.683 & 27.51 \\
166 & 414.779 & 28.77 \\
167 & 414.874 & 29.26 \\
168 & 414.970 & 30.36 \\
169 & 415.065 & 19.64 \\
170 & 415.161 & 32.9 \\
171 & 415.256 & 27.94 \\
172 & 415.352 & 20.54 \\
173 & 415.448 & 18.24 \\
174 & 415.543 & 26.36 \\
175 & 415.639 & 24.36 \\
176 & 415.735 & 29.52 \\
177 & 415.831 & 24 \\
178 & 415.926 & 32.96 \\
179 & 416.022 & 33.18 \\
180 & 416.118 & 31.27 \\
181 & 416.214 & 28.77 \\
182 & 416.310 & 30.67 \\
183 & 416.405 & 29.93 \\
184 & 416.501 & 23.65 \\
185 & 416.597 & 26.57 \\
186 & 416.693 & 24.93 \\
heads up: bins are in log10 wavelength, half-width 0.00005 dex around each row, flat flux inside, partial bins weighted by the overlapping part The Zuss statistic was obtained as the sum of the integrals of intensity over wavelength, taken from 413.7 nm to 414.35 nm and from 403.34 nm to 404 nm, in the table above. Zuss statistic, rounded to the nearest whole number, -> 40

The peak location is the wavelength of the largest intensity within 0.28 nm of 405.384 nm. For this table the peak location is 405.244 nm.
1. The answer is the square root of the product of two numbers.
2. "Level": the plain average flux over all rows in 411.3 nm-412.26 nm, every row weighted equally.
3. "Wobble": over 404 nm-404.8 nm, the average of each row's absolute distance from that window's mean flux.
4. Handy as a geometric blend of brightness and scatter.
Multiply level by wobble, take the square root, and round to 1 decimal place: 9.4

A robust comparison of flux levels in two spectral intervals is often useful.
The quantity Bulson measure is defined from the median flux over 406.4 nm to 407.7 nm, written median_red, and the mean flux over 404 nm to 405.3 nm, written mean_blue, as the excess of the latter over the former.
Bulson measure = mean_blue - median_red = 2.8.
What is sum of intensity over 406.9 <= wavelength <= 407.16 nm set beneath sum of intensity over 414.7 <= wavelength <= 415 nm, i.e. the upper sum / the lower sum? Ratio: 1.09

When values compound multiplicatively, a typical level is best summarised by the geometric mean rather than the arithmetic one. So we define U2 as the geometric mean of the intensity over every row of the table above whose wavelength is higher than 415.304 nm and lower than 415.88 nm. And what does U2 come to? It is 23.5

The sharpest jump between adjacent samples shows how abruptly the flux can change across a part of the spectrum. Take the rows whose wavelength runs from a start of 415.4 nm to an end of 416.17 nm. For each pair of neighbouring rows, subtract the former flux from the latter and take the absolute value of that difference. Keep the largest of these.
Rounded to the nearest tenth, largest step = 9.0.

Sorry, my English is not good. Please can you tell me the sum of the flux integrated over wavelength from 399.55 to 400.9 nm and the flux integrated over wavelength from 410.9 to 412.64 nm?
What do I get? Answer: 82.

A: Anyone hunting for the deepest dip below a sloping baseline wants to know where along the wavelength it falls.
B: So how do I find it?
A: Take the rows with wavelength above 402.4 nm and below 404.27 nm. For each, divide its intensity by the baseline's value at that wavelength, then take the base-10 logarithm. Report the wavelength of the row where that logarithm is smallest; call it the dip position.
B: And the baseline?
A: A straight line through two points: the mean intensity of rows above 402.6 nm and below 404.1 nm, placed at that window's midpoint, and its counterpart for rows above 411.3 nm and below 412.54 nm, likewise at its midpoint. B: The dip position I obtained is 403.289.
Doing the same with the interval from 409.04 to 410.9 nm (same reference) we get 410.503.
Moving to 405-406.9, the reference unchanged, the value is 405.430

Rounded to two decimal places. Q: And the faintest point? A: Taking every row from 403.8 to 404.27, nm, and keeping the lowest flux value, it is 26.81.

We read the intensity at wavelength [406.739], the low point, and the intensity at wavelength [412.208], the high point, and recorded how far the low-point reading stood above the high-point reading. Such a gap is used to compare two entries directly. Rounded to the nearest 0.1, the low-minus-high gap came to 2.8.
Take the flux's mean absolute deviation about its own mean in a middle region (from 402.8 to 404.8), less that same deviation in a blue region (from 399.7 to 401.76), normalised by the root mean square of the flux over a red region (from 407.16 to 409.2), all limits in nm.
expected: 0.013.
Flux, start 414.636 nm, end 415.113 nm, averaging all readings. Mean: 27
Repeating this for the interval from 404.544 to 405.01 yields 33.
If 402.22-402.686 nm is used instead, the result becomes 31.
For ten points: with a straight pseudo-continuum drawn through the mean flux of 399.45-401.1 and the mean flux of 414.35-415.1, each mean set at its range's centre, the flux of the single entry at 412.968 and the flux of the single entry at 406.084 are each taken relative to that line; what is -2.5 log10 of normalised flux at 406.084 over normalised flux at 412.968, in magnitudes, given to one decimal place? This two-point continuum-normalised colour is -0.1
